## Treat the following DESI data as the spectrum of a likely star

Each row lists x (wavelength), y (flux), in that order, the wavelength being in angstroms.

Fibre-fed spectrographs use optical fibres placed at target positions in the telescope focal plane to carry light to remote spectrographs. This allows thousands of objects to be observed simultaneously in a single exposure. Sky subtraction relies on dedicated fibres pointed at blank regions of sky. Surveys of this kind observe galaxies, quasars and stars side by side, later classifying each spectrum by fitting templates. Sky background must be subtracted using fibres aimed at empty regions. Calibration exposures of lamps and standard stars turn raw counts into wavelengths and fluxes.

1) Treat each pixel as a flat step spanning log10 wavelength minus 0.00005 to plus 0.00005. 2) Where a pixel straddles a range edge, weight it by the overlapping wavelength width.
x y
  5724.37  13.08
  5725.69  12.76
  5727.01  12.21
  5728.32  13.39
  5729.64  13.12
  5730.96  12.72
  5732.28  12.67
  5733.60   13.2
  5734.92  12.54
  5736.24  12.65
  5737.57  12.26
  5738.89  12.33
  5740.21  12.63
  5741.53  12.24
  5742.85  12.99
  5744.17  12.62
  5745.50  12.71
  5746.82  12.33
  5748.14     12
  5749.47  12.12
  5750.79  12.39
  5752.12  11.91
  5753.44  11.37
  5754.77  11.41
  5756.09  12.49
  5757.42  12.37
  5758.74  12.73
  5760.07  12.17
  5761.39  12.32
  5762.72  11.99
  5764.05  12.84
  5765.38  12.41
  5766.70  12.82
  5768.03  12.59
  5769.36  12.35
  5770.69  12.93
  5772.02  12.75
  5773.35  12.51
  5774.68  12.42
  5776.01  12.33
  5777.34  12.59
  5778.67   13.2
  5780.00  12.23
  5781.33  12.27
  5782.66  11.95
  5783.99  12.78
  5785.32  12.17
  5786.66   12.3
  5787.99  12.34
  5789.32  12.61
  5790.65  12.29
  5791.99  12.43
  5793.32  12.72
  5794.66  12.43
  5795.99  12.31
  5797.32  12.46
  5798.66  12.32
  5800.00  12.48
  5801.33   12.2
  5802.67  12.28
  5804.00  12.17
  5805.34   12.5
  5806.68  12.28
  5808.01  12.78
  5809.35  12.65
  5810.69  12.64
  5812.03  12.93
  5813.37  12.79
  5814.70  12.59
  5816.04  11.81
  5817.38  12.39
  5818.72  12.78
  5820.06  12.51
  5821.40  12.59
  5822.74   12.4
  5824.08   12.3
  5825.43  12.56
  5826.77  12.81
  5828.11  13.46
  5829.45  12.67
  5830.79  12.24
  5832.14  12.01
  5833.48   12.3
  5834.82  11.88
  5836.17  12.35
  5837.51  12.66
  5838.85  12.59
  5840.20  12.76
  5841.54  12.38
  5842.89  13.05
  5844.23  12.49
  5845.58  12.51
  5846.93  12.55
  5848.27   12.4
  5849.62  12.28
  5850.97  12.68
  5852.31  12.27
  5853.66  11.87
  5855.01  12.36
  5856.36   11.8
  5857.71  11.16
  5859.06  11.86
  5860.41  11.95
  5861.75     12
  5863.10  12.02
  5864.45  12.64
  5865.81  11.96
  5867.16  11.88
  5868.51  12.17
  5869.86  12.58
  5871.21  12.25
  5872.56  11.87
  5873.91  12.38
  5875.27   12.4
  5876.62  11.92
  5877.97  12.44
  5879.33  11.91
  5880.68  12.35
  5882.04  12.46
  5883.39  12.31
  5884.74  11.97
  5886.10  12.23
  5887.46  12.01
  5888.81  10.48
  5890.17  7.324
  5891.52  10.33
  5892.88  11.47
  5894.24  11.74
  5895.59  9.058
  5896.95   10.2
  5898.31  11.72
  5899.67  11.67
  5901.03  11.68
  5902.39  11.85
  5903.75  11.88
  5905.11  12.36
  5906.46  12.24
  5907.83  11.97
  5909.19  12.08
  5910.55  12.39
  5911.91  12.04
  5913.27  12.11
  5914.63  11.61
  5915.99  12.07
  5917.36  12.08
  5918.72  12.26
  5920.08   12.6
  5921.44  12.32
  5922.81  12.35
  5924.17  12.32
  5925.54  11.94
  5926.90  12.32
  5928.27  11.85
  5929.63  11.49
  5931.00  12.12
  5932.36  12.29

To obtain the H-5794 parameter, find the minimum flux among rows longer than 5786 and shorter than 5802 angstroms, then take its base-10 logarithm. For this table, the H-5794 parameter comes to 1.09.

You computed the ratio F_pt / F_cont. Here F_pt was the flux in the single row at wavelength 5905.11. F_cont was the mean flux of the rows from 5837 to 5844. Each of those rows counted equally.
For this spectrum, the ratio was 0.974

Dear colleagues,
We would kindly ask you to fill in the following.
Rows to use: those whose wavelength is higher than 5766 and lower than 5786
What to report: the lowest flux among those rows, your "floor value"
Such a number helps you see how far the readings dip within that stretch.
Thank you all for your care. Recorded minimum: 11.95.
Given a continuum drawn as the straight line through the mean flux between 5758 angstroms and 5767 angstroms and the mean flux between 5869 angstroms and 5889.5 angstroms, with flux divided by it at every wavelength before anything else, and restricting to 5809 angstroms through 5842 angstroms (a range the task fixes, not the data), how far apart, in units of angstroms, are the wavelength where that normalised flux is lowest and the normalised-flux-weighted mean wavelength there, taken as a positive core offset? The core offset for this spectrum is 9.4 angstroms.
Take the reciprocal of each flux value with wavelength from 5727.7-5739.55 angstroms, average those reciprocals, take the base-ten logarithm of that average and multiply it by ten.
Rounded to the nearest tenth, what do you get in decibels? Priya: -11.1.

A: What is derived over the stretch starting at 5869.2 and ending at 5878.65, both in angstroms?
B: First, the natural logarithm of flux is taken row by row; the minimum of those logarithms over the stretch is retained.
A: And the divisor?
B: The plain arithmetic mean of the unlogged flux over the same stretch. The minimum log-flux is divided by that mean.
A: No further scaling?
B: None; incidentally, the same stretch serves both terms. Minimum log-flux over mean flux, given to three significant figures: 0.202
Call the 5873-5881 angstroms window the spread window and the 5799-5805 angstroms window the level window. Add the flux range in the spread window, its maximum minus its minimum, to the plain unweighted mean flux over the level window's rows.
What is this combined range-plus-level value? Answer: 12.8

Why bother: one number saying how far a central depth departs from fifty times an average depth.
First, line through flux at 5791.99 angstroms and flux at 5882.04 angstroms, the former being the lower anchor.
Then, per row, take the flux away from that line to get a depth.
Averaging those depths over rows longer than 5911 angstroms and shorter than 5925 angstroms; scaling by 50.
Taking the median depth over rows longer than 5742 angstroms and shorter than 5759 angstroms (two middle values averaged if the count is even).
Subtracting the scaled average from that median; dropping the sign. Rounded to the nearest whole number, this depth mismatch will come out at 15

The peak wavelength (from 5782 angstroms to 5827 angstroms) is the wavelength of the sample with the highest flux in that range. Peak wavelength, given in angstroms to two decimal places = 5812.03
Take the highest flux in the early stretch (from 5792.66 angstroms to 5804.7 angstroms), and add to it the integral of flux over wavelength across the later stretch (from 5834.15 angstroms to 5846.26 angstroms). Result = 164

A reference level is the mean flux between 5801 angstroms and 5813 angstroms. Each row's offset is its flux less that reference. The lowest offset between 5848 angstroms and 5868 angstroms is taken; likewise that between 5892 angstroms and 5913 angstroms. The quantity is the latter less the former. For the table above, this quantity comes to -2.1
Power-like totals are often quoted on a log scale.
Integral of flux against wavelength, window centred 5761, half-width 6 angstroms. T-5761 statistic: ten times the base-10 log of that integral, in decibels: 21.7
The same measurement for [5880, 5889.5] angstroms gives 20.6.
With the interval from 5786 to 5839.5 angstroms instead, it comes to 28.2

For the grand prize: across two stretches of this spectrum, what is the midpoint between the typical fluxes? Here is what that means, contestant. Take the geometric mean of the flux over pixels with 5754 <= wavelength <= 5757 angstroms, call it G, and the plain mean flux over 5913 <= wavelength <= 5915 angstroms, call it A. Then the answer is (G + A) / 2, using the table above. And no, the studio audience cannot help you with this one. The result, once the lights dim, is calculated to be 11.90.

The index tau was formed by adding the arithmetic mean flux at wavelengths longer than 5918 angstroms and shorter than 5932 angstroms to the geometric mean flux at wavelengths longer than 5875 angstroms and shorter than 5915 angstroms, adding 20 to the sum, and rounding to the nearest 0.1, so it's 43.7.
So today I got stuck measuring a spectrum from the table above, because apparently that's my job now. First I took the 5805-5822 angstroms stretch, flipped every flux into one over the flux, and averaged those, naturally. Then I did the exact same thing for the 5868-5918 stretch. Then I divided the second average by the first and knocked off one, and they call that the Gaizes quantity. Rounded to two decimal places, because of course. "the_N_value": 0.08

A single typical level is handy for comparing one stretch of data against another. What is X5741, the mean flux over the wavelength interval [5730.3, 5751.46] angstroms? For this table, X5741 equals 12.5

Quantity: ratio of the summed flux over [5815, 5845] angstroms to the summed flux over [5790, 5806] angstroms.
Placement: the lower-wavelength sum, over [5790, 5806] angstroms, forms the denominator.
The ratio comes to 1.9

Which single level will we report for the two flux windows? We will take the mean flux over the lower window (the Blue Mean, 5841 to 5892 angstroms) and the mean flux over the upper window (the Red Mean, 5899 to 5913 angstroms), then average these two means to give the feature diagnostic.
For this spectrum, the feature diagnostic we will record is 12.0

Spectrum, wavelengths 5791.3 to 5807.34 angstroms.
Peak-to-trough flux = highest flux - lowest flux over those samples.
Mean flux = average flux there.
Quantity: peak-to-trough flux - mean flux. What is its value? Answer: -11.8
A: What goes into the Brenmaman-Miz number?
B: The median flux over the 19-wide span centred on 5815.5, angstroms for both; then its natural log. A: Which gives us 2.53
